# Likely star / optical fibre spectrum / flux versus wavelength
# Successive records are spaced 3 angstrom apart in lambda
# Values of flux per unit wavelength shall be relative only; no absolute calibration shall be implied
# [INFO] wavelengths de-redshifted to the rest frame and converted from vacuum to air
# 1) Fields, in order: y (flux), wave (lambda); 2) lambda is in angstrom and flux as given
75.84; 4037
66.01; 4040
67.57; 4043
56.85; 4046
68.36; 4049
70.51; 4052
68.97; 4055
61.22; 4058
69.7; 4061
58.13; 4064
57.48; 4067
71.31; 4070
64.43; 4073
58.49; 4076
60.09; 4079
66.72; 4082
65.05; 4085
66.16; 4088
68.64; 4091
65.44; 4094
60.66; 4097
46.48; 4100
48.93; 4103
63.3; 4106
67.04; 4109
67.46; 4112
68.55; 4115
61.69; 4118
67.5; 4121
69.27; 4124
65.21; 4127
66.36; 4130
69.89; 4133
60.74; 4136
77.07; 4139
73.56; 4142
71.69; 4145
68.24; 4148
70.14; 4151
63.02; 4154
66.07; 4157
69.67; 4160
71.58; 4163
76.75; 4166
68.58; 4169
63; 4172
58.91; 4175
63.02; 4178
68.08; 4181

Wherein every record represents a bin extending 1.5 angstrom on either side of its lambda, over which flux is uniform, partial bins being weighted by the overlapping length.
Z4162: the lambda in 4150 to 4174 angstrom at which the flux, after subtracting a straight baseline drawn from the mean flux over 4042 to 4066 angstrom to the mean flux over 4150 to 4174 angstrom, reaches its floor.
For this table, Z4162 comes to 4172 angstrom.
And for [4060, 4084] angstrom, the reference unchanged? 4067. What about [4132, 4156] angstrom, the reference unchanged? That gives 4136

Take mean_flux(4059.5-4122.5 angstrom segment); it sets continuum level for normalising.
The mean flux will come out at 63.0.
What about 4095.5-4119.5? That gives 60.5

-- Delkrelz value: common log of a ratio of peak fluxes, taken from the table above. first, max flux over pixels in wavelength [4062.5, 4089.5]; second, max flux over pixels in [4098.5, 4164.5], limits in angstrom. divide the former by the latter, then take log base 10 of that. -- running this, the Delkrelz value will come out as -0.034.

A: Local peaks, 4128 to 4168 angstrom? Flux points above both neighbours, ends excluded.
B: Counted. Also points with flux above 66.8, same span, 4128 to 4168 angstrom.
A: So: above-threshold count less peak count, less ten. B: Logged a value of -4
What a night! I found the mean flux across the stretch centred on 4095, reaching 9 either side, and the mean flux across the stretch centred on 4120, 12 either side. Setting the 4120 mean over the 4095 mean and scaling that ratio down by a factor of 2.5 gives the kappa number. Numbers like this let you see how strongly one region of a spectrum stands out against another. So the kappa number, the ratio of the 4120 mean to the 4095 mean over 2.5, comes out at 0.45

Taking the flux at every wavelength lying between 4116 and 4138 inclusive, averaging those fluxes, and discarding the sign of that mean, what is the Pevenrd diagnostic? 66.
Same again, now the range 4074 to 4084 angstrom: 62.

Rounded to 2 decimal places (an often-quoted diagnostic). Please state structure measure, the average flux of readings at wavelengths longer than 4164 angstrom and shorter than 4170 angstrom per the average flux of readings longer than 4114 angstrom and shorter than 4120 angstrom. 1.12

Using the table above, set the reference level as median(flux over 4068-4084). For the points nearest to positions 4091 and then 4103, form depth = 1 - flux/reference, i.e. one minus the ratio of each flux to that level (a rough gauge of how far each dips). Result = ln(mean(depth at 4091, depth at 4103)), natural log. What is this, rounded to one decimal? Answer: -2.4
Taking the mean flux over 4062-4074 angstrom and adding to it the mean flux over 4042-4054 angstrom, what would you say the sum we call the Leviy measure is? 129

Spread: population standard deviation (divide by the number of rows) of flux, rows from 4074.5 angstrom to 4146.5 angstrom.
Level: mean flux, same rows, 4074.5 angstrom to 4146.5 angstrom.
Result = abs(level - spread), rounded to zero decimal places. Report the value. 58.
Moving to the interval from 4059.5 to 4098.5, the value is 60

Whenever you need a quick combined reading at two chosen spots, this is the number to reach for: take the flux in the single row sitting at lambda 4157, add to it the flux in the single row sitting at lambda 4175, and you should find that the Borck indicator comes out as 125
